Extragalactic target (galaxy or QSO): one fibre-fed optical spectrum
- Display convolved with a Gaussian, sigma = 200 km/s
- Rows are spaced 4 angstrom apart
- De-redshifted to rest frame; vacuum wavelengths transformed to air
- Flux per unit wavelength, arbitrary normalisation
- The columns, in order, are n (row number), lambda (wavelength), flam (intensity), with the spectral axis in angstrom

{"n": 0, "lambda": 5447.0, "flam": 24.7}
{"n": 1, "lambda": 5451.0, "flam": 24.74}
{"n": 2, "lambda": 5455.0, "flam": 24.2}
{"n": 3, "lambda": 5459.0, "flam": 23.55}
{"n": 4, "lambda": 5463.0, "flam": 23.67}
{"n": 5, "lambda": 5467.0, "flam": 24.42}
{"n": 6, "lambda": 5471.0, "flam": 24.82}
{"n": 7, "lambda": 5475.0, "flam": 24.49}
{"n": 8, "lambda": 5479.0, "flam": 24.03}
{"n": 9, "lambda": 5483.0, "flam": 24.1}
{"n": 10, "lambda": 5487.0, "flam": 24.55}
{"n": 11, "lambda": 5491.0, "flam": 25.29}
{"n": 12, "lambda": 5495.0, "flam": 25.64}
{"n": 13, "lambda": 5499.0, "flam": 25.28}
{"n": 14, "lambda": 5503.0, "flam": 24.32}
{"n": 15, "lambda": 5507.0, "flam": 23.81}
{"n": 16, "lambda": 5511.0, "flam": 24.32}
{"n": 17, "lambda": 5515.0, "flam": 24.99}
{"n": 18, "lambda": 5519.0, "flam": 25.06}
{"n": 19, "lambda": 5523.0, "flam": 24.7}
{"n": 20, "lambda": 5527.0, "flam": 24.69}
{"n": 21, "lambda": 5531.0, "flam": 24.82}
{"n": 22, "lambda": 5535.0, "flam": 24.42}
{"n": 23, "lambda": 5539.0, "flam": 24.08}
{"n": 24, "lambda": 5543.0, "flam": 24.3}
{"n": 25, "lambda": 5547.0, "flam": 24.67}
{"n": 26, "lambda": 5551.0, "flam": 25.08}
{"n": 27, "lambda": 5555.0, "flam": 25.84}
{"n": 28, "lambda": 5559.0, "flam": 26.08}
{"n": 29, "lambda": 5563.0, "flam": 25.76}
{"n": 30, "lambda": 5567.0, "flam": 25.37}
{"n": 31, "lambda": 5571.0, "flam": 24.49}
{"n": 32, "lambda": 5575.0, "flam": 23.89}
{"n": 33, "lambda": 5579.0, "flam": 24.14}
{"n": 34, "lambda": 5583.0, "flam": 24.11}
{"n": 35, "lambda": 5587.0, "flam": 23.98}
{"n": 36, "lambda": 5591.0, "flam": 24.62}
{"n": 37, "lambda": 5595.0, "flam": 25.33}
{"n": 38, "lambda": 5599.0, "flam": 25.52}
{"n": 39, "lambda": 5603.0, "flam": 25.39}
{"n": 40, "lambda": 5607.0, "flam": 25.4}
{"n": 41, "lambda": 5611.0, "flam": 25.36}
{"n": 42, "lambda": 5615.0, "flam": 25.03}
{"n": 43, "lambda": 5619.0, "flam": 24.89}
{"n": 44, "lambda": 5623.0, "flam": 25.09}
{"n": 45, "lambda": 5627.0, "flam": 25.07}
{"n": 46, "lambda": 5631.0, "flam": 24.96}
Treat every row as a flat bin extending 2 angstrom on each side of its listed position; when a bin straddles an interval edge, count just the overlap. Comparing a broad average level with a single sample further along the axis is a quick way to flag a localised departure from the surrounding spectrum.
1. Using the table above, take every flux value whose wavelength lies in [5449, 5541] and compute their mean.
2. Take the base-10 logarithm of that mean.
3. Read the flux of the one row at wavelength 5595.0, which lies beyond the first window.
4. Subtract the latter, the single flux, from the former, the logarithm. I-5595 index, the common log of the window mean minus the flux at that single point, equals -23.9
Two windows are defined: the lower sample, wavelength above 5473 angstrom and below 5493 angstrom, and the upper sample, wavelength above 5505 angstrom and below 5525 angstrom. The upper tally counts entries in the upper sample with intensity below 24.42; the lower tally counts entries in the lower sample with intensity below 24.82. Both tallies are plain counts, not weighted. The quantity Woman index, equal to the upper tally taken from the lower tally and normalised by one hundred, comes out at 0.020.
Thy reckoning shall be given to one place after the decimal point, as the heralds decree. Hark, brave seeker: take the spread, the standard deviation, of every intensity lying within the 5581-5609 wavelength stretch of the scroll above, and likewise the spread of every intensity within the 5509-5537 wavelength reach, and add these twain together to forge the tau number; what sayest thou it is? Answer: 0.9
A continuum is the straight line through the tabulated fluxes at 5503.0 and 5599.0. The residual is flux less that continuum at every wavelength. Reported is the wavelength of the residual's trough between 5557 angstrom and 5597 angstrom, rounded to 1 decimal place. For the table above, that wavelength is 5587.0 angstrom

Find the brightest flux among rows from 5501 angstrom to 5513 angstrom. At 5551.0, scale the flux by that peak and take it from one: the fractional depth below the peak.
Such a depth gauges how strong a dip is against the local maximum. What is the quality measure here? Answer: -0.03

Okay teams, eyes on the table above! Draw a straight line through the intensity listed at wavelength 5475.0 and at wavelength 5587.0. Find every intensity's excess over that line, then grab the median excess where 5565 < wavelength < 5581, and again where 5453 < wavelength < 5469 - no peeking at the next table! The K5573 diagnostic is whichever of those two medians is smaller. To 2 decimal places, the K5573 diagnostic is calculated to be -0.63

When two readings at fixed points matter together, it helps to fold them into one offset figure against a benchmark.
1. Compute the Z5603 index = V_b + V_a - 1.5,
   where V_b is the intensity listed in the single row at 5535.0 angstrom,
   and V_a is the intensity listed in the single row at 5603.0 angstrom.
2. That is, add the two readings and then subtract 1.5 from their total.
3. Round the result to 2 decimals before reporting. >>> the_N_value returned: 48.31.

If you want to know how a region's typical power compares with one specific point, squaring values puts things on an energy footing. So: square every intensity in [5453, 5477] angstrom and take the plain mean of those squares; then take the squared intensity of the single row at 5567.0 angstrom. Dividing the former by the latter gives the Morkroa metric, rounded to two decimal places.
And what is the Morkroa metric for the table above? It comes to 0.91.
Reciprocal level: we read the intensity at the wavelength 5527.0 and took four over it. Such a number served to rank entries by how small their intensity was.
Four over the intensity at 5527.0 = 0.162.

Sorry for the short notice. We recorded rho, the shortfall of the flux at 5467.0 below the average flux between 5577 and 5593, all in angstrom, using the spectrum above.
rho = -0.2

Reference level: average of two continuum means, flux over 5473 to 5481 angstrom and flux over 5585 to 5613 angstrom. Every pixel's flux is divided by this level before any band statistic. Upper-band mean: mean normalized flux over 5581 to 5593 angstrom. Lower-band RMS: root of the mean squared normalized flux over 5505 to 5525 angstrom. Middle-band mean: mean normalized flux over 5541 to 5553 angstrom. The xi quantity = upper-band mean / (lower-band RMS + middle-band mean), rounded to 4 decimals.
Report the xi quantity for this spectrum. 0.4920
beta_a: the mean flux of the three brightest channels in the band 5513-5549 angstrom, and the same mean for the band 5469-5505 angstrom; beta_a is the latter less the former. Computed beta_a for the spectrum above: 0.4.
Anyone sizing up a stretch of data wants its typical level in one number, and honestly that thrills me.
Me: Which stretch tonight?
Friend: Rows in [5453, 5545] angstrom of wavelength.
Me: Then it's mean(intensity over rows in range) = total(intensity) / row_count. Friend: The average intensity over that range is 24.5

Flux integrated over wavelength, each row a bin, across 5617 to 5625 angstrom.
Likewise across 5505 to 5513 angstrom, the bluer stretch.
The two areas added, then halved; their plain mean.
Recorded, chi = 196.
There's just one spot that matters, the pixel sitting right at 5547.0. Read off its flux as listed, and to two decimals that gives 24.67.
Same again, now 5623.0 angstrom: 25.09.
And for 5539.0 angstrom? 24.08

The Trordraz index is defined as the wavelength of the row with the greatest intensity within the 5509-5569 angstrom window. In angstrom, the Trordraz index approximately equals 5559.0 angstrom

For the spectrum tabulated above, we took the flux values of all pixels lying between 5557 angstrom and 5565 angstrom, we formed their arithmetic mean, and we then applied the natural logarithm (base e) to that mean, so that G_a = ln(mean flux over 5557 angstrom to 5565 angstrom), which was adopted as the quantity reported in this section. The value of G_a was 3.255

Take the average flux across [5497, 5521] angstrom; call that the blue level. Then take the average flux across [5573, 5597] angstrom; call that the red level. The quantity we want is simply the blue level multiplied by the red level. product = 600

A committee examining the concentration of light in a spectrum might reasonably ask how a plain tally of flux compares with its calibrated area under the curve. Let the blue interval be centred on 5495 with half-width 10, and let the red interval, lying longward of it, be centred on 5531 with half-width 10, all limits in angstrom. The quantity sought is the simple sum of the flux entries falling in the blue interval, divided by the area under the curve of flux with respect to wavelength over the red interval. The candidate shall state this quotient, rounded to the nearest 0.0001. 0.2548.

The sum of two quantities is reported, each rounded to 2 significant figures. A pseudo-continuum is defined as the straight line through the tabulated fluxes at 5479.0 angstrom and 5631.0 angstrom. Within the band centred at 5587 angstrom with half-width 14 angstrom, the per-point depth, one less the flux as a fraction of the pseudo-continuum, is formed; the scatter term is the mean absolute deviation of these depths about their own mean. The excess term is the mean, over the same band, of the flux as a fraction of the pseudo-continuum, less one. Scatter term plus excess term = 0.013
